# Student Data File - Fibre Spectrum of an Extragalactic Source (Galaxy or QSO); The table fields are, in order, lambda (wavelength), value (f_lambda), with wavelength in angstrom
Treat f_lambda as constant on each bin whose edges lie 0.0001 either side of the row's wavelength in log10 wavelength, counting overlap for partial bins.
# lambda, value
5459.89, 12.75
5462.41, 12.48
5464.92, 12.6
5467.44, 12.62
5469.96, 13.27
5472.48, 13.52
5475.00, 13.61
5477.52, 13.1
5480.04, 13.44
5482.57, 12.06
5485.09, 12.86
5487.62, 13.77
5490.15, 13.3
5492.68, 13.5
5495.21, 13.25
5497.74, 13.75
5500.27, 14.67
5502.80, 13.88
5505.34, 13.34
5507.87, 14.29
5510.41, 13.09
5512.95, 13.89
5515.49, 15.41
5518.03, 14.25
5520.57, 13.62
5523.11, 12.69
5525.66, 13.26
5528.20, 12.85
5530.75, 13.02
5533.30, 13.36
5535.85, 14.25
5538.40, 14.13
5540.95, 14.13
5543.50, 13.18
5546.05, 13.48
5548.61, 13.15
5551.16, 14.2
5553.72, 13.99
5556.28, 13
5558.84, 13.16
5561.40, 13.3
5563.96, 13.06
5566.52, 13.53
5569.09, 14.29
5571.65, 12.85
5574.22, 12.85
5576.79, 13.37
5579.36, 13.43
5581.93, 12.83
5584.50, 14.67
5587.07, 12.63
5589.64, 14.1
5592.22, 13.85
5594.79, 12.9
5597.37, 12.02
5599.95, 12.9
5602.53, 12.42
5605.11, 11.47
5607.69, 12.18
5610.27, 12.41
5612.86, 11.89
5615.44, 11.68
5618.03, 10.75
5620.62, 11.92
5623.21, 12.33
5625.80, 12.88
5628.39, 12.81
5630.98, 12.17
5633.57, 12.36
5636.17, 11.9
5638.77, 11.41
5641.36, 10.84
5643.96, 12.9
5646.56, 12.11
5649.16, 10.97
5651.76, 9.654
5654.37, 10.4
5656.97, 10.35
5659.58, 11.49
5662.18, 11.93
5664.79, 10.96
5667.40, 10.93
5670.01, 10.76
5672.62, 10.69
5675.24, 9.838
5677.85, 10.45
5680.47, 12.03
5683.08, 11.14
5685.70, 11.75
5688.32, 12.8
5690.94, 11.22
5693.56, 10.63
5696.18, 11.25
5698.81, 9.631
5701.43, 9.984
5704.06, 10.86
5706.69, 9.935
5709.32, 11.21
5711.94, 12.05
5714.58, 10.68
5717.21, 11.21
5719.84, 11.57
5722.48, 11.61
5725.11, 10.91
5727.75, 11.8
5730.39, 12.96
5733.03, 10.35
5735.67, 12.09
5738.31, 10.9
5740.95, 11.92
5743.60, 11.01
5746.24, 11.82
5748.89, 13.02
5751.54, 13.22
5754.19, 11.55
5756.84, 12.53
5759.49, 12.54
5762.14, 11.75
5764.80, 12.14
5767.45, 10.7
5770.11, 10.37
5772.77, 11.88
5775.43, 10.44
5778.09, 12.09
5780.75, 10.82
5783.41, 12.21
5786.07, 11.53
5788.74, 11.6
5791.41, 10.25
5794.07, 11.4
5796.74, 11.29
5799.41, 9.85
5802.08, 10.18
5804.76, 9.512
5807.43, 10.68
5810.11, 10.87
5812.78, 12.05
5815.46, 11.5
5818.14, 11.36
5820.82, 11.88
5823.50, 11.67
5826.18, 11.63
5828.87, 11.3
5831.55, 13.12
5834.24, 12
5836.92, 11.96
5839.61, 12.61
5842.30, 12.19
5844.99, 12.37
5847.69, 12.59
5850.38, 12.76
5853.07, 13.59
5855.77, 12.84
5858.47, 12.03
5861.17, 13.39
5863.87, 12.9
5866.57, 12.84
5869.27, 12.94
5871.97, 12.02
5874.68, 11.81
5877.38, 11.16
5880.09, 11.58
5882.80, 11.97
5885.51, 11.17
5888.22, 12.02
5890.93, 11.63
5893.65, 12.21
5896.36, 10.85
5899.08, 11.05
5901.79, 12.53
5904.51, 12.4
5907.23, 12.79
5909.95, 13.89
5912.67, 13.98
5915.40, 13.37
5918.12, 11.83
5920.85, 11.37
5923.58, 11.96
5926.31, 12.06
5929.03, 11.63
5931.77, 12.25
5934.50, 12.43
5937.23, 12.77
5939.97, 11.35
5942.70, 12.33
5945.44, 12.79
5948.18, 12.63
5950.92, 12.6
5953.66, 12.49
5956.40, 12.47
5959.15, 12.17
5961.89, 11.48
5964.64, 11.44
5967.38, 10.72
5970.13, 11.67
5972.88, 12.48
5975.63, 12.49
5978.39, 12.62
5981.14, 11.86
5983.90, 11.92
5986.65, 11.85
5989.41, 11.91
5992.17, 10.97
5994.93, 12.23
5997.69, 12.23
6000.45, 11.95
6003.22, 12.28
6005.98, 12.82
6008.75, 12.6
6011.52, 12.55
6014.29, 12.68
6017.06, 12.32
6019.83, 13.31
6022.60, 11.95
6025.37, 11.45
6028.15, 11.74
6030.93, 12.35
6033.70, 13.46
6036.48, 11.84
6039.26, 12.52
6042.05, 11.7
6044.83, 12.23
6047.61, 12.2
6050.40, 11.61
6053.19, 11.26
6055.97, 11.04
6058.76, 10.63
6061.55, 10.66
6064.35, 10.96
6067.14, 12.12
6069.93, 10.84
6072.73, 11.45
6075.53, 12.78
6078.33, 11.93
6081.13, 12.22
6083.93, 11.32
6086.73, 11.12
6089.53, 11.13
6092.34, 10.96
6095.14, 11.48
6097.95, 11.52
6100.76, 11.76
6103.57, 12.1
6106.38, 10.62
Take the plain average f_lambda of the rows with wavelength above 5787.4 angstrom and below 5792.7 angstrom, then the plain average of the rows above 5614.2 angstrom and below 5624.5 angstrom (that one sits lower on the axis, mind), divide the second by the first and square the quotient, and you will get 1.14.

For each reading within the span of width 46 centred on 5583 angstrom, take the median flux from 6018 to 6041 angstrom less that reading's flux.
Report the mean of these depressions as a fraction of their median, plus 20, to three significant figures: 21.2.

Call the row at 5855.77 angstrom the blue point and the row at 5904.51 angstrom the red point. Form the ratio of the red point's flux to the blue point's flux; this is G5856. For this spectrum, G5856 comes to 0.97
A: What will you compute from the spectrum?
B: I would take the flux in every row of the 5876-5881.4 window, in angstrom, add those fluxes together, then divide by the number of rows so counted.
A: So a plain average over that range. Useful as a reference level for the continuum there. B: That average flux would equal 11.4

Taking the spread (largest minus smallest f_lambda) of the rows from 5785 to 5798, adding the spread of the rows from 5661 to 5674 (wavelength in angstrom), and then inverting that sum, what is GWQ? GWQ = 0.39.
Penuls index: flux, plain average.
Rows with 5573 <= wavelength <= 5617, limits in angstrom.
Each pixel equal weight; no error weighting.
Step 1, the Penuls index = 12.8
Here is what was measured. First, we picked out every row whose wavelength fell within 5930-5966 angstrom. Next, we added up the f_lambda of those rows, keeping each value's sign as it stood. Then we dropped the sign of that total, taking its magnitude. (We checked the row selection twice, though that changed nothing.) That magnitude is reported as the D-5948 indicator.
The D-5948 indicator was 159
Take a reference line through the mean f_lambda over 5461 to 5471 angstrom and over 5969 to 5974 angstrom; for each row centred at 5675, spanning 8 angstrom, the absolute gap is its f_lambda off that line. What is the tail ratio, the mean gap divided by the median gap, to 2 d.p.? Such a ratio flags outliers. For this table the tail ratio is 1.06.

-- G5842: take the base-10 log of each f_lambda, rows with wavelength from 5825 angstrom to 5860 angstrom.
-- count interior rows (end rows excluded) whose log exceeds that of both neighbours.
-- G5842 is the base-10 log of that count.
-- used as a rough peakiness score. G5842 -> 0.48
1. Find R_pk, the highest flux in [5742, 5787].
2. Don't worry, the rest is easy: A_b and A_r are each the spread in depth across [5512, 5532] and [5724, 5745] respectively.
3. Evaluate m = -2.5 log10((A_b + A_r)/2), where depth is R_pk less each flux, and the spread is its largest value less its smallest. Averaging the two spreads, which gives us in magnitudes -1.06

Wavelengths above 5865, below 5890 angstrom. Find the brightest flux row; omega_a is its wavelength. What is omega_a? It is 5869.27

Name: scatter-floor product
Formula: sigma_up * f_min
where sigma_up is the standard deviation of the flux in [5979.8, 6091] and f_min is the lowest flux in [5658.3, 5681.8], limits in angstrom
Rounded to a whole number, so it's 7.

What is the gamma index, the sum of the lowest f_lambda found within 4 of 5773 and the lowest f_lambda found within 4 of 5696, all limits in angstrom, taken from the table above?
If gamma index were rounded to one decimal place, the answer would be 20.0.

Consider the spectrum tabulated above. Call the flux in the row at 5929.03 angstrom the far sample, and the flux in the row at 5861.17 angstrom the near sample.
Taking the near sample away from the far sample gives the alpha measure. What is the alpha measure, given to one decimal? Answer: -1.8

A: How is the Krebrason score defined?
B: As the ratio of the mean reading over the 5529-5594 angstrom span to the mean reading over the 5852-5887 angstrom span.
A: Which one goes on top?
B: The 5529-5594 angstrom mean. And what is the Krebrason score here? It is 1.10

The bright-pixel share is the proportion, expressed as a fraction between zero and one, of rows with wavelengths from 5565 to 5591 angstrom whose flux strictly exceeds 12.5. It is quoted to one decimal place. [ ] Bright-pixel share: 1.0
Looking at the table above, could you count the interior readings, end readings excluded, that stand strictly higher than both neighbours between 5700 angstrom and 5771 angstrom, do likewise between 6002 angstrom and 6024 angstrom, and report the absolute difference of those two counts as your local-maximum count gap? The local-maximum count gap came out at 6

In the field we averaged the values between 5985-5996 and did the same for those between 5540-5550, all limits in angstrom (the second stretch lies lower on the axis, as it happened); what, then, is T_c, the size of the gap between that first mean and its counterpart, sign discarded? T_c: 1.7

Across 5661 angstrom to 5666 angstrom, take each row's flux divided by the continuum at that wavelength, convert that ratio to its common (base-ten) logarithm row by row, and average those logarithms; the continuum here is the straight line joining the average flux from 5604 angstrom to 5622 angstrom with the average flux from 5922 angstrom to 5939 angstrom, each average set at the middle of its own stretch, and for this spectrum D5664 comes -0.01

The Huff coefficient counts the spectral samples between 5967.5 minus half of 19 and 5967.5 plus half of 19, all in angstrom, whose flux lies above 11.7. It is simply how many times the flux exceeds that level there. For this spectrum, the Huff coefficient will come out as 3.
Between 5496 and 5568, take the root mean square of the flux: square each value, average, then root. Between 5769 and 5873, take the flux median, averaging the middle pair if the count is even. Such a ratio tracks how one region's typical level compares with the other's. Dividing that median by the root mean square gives 0.87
